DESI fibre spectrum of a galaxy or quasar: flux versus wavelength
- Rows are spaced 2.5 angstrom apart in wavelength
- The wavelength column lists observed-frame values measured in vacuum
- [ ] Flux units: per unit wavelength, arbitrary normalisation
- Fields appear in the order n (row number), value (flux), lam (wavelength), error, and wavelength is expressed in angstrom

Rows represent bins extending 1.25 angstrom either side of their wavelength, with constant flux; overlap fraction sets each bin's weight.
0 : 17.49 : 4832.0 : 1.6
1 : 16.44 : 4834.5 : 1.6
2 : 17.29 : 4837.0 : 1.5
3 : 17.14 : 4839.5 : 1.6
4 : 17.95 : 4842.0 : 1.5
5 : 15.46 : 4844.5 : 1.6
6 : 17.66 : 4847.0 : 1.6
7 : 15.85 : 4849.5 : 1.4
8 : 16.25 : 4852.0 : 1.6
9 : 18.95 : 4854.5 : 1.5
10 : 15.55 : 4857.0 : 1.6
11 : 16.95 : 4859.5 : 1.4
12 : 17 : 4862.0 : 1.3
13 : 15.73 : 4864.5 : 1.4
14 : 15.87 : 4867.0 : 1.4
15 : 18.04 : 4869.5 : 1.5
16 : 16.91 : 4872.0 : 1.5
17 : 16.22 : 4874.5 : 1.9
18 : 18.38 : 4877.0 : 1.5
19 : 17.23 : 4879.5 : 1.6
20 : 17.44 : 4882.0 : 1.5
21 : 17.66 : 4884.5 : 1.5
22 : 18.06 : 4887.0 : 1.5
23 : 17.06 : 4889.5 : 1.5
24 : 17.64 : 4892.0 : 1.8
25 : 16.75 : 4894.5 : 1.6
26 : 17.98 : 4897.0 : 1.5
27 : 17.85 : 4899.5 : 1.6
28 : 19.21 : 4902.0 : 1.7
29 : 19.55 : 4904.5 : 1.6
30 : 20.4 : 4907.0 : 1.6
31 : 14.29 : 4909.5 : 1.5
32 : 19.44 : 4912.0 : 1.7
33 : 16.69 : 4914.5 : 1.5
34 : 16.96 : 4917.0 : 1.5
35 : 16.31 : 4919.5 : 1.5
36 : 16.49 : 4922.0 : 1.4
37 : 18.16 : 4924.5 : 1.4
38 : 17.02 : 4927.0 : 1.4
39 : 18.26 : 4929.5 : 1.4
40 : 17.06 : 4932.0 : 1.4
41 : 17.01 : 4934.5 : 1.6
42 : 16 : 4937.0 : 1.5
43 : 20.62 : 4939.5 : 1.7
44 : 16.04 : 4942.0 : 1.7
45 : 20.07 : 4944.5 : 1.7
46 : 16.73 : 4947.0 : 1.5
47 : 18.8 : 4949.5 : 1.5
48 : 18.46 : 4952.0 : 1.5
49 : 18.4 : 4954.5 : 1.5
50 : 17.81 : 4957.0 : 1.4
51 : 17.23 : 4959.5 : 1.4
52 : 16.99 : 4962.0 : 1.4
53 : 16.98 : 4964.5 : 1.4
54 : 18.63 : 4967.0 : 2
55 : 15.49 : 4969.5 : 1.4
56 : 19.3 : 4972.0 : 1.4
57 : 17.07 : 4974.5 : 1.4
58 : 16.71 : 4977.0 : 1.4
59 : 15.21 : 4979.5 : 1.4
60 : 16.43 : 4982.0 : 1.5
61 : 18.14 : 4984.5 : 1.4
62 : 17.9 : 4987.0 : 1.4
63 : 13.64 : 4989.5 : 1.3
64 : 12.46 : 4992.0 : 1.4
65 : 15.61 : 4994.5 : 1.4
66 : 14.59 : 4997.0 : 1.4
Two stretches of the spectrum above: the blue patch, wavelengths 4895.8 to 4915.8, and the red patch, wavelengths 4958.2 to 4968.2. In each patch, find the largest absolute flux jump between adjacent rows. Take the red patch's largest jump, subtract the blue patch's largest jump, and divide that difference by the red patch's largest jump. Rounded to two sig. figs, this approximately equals -2.7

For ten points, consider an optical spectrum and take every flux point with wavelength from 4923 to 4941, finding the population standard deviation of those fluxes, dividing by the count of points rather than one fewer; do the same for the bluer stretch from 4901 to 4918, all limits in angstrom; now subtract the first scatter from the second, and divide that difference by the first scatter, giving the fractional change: 0.5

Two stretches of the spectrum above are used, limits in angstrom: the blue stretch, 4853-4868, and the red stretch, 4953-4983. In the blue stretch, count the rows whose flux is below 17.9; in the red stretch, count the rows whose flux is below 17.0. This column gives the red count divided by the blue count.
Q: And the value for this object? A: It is 1.20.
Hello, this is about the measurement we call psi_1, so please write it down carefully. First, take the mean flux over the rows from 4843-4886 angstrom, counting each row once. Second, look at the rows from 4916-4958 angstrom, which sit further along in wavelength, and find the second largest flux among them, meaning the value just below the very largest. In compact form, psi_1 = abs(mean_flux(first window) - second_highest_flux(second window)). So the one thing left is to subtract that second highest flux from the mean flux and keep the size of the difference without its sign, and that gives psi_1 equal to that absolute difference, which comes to 3.2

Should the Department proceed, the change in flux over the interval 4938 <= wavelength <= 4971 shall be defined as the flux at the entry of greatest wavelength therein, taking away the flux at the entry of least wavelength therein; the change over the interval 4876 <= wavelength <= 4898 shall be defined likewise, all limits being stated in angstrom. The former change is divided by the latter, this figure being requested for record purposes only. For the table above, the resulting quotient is 13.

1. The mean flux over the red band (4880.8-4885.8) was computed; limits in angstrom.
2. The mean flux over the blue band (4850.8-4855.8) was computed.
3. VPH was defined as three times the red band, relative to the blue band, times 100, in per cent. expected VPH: 299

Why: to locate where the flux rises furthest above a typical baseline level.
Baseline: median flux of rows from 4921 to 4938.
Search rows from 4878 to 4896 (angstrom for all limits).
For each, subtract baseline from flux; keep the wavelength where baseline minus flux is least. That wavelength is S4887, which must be 4887.0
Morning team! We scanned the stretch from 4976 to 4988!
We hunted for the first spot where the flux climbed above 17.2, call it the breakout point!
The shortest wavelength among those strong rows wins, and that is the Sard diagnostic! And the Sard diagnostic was 4984.5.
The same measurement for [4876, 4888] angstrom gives 4877.0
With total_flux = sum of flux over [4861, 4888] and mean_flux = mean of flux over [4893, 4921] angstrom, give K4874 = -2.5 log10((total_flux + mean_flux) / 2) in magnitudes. -5.03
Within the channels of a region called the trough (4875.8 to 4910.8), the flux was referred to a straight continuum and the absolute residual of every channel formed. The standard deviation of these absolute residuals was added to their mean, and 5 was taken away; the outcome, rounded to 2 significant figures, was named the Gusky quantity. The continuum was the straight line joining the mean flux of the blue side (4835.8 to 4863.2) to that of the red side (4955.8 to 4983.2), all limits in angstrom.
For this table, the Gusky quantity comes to -2.7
